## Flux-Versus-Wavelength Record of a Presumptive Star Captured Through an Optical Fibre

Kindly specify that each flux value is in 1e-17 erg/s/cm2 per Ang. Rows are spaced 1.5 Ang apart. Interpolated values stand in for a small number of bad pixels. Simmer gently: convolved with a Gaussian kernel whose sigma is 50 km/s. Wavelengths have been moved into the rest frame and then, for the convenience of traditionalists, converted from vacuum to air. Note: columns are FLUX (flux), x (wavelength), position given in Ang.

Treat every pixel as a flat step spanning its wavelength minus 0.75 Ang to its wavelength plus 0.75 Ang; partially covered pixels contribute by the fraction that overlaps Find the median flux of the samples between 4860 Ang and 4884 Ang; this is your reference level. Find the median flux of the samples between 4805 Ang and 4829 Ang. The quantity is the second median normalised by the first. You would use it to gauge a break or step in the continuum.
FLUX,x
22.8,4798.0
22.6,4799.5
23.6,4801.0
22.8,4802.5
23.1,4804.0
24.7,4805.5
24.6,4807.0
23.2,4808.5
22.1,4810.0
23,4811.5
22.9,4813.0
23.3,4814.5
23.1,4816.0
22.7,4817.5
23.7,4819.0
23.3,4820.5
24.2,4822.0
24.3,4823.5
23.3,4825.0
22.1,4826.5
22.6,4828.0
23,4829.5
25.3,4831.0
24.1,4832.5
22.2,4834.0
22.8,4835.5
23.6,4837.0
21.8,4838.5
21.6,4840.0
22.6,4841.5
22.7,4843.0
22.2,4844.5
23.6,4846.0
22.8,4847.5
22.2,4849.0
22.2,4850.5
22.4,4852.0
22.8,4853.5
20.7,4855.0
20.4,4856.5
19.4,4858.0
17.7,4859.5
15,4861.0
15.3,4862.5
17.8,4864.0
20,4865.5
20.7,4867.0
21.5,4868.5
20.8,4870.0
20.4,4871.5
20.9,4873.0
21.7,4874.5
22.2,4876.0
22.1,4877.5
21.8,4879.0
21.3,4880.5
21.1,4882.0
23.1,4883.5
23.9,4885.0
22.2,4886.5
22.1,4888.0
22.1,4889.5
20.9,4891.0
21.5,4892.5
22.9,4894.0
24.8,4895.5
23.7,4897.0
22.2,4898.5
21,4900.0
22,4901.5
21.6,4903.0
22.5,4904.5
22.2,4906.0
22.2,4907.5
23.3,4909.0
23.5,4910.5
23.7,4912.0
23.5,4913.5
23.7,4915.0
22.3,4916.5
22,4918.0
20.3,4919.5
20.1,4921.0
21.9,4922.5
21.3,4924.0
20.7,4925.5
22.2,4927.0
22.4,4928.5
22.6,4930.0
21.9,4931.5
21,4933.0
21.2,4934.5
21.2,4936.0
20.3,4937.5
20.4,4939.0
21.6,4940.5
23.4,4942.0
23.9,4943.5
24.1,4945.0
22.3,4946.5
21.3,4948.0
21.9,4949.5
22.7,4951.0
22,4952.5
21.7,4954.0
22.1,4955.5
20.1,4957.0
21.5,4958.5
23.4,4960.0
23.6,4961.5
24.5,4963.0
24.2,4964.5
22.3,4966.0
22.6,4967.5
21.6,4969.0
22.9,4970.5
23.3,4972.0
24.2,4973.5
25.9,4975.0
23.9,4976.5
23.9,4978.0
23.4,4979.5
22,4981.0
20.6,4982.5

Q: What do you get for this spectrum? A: 1.11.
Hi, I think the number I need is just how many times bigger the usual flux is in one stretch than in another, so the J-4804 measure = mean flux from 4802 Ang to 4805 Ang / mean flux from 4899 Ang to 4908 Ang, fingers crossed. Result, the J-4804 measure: 1.05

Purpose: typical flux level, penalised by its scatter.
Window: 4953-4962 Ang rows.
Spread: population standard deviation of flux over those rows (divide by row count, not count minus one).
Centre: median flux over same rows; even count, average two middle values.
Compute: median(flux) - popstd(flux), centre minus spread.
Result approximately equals 20.7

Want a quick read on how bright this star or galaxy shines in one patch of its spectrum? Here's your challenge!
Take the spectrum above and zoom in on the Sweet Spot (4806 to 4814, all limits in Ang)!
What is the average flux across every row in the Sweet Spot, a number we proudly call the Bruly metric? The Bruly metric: 23.2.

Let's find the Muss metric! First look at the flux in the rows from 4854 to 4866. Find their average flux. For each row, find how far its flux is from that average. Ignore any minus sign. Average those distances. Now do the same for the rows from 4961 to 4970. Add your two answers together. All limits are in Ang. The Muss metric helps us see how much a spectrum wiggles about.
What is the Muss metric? 2.80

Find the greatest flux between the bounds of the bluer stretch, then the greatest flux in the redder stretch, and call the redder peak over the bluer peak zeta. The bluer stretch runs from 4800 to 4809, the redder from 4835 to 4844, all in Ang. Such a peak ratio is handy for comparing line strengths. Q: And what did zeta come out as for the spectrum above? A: 0.96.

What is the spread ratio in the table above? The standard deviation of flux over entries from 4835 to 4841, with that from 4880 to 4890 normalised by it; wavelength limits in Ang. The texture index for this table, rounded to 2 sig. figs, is 1.1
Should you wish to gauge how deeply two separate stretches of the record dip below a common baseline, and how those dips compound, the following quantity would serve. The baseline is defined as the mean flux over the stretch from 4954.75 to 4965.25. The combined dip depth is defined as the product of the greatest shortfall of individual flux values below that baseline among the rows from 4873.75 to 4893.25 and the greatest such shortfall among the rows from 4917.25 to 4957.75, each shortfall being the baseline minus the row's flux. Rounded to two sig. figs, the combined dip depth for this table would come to 5.0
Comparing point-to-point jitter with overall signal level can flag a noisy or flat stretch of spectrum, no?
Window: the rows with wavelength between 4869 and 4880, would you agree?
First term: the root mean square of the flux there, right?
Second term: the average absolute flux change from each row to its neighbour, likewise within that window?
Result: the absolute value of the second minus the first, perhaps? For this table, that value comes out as 21.0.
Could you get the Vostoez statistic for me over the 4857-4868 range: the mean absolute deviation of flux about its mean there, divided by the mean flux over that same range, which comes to 0.10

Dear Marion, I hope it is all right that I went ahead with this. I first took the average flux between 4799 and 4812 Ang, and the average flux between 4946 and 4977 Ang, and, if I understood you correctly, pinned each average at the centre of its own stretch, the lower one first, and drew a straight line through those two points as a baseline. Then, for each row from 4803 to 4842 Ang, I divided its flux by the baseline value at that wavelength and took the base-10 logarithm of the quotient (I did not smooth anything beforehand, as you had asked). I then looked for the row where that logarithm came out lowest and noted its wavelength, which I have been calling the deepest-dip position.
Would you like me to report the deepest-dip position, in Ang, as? 4840.0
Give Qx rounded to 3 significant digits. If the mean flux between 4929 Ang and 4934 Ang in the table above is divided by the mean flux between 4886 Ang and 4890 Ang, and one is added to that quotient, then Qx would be 1.99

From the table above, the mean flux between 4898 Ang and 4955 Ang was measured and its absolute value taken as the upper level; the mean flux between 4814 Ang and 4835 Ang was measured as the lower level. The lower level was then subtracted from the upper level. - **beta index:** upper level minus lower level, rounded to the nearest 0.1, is -1.3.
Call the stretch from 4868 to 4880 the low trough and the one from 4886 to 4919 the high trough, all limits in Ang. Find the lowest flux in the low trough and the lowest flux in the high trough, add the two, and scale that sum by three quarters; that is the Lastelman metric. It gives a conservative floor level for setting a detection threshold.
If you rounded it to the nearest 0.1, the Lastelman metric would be 31.0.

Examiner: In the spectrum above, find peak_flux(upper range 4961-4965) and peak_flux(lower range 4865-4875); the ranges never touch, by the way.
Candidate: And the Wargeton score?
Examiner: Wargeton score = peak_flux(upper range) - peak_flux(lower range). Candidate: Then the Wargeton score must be 2.8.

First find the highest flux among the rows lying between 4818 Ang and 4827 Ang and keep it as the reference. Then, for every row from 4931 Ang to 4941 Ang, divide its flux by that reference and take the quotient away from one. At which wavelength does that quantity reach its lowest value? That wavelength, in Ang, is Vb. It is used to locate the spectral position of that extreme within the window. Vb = 4931.5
